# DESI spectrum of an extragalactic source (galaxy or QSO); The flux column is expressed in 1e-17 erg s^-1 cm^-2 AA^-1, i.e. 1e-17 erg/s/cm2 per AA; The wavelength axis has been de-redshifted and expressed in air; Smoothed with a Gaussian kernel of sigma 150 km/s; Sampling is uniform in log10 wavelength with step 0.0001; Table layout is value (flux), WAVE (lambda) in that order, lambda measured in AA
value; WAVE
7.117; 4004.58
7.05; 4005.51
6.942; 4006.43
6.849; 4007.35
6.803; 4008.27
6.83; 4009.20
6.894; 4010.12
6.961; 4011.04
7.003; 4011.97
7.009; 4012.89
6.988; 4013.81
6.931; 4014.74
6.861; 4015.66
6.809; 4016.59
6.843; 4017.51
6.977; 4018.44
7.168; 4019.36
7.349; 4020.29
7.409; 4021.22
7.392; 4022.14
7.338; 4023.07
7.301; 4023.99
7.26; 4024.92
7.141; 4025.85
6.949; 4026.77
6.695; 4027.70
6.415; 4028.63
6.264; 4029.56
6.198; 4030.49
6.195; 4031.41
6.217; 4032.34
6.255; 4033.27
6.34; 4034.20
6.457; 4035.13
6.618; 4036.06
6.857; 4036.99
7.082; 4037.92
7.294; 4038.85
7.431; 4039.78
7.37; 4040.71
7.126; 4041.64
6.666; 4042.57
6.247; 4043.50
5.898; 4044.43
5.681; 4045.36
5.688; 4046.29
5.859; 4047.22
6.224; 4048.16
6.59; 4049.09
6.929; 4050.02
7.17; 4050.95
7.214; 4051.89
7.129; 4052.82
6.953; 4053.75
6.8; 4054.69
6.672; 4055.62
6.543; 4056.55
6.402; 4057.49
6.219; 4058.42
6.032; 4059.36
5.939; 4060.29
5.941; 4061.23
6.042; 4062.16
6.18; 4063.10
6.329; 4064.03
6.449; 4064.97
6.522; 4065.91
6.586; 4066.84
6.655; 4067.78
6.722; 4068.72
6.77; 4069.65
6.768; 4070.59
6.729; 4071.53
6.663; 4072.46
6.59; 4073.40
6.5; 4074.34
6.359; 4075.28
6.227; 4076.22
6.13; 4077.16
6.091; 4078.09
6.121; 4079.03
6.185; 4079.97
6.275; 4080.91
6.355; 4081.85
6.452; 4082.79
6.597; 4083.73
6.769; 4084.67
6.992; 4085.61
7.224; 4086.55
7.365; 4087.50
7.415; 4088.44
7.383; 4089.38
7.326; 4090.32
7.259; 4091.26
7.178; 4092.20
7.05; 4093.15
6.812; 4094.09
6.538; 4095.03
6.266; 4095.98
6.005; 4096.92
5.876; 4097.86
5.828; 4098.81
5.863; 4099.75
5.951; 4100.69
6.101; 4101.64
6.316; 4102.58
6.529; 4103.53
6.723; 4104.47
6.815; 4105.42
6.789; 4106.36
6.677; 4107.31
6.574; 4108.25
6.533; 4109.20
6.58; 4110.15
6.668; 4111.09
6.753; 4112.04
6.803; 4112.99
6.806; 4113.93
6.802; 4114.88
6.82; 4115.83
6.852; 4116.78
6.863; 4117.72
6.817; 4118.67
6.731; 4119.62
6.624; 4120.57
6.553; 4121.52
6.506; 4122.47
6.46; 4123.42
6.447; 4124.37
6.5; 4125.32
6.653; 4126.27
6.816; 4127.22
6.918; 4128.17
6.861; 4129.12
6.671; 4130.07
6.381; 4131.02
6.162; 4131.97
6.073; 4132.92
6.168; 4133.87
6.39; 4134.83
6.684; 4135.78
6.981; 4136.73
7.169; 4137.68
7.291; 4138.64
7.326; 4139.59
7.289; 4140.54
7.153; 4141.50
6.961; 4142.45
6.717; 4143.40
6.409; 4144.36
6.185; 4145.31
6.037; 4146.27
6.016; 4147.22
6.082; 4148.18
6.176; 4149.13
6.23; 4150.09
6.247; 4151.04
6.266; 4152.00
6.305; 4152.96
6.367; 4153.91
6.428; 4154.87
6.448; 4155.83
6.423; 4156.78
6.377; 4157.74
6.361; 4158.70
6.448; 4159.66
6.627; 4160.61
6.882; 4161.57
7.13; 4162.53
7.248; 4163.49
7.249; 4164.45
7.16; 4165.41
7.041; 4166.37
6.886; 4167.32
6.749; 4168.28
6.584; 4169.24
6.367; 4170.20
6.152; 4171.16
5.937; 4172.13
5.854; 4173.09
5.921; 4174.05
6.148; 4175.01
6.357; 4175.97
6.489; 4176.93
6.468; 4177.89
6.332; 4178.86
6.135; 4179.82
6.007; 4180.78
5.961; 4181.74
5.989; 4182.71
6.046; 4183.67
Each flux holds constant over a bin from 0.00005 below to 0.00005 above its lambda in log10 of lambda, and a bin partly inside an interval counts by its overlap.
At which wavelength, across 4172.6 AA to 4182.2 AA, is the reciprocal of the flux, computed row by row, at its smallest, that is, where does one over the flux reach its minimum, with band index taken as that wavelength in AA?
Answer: 4176.93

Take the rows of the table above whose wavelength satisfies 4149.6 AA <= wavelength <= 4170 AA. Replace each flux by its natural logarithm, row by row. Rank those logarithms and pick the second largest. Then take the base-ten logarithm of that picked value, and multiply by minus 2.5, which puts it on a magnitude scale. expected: -0.742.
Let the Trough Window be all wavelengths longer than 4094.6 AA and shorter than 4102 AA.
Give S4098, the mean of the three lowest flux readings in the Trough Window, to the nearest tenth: 5.9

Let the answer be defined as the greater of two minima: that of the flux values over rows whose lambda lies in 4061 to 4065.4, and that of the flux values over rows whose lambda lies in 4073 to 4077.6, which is 6.1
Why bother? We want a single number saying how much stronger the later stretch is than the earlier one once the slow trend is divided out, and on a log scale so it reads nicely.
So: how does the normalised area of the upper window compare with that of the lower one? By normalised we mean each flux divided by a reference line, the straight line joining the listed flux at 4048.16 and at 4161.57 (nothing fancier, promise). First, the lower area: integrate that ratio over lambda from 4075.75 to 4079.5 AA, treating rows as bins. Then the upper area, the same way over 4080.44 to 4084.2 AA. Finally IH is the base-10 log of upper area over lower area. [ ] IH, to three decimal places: 0.018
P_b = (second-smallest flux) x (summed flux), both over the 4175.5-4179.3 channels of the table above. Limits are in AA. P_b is 163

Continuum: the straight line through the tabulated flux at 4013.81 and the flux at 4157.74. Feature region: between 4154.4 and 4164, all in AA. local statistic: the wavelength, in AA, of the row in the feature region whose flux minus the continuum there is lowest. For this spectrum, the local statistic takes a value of 4158.70 AA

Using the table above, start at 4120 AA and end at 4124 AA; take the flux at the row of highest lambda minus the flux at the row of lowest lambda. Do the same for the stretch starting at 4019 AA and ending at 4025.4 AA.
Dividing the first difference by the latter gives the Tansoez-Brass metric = -2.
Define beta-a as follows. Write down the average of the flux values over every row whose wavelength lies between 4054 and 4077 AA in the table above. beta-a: 6.44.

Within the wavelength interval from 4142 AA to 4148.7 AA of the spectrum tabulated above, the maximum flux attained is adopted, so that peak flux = 6.961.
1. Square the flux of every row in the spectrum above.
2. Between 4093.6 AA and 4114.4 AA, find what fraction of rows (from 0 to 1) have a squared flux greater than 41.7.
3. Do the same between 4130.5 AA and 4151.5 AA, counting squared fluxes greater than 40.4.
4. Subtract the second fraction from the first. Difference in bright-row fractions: 0.1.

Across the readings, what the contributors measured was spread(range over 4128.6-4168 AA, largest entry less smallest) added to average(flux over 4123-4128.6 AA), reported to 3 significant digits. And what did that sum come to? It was 7.94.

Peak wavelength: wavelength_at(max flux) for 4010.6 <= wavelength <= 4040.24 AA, 4039.78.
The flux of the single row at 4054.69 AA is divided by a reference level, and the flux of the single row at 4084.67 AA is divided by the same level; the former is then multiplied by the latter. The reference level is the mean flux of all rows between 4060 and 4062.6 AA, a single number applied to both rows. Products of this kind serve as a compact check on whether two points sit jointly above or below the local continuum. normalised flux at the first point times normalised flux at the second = 1.29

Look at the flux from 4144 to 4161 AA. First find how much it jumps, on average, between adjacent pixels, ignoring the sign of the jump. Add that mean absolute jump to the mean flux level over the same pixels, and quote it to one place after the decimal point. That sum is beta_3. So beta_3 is 6.4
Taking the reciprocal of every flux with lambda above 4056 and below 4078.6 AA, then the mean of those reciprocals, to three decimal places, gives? 0.157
